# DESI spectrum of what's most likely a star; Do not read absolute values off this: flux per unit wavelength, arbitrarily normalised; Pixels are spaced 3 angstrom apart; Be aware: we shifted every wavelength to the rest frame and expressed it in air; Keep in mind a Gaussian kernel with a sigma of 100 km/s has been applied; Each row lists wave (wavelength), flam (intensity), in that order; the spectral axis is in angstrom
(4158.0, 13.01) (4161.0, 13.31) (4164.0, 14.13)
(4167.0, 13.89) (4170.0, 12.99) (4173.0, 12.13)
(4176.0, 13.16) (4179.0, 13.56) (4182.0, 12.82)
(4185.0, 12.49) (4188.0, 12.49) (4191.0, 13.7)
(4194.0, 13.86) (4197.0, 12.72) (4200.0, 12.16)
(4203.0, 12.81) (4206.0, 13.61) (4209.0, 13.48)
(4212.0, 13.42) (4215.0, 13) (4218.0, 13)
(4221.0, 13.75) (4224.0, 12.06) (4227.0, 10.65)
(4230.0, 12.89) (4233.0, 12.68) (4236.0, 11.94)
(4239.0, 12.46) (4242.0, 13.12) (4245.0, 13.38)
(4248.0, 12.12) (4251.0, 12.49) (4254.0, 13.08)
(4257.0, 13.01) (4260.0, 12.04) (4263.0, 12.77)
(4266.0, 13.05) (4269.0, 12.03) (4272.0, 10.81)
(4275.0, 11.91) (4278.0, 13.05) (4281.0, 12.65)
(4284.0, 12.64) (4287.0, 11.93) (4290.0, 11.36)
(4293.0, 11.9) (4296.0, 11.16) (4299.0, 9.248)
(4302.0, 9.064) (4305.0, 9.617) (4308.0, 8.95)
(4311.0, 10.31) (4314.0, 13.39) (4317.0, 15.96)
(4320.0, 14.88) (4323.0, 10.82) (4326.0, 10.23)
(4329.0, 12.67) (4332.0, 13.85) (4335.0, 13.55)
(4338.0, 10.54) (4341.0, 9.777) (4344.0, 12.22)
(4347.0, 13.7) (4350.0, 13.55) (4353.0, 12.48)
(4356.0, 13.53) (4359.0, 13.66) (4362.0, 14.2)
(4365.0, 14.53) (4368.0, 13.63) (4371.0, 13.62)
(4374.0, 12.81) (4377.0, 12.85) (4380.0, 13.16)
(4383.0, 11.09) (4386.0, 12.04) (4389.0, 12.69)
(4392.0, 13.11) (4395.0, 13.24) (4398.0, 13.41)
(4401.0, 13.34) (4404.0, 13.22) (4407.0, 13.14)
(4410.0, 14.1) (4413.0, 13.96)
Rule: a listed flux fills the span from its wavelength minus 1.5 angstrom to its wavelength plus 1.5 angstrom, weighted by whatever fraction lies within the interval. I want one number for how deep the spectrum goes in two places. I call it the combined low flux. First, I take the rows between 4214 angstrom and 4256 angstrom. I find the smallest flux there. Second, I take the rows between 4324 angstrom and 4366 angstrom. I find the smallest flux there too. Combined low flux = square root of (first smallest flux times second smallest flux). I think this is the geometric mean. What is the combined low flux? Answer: 10.2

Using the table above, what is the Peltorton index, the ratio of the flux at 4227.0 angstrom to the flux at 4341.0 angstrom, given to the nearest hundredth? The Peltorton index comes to 1.09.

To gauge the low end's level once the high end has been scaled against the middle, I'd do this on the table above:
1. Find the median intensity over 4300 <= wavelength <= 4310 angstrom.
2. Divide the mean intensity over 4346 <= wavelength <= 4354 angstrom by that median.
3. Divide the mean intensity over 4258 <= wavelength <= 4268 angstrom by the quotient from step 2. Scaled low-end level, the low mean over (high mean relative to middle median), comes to 8.6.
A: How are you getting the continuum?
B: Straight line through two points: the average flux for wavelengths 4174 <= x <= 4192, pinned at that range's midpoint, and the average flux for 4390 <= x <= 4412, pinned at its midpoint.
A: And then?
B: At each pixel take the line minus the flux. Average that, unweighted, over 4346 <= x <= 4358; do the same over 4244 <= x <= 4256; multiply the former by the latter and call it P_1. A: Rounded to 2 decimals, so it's -0.01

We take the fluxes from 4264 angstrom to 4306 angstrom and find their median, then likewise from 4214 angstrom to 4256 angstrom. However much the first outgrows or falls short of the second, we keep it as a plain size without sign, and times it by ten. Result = 8.8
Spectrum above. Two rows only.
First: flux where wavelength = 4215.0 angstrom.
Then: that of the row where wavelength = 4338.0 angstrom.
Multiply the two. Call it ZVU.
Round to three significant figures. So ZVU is 137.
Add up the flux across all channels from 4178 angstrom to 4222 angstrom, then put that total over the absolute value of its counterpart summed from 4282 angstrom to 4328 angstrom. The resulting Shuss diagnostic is 1.15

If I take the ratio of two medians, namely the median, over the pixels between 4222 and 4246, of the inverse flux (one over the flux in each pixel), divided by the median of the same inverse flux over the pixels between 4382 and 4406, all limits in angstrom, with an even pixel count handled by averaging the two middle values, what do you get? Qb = 1.05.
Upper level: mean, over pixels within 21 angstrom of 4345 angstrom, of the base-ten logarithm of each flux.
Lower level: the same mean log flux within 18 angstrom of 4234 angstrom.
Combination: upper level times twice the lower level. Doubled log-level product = 2.42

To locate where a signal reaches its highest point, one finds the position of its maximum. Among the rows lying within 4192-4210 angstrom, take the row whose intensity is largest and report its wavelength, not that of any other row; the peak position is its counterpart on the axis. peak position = 4194.0 angstrom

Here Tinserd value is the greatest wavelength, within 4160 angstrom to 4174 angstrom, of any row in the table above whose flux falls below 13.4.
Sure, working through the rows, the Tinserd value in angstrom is 4173.0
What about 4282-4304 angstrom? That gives 4302.0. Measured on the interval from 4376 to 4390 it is 4389.0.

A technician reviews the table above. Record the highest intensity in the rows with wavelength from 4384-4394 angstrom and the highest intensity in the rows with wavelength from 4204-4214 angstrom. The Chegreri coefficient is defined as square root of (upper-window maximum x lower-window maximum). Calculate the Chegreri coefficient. 13.4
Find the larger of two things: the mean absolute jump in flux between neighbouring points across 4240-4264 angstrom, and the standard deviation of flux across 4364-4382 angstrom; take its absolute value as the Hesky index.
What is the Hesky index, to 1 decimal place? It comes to 0.6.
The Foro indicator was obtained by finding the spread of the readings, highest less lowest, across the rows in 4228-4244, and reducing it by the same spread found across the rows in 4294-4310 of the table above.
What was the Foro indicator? -1.0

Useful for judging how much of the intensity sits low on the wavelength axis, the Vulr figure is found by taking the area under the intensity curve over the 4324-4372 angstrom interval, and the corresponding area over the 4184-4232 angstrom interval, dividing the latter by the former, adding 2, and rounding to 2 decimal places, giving 3.00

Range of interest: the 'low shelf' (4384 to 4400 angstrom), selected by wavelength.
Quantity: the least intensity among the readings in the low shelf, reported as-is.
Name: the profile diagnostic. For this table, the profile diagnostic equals 12.04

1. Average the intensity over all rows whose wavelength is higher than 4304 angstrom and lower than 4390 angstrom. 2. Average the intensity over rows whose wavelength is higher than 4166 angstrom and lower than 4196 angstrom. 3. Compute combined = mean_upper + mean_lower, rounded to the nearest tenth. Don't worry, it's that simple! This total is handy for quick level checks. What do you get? 25.7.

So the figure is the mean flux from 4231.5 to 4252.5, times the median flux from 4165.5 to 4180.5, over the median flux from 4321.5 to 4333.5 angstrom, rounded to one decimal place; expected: 14.1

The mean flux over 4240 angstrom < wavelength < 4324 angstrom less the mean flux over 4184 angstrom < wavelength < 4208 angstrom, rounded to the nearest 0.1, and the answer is -1.0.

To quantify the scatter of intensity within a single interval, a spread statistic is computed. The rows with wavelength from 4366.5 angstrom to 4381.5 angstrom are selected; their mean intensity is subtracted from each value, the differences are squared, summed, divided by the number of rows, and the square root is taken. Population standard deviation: 0.4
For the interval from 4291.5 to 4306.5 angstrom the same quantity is 1.1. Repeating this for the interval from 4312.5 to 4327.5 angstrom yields 2.2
